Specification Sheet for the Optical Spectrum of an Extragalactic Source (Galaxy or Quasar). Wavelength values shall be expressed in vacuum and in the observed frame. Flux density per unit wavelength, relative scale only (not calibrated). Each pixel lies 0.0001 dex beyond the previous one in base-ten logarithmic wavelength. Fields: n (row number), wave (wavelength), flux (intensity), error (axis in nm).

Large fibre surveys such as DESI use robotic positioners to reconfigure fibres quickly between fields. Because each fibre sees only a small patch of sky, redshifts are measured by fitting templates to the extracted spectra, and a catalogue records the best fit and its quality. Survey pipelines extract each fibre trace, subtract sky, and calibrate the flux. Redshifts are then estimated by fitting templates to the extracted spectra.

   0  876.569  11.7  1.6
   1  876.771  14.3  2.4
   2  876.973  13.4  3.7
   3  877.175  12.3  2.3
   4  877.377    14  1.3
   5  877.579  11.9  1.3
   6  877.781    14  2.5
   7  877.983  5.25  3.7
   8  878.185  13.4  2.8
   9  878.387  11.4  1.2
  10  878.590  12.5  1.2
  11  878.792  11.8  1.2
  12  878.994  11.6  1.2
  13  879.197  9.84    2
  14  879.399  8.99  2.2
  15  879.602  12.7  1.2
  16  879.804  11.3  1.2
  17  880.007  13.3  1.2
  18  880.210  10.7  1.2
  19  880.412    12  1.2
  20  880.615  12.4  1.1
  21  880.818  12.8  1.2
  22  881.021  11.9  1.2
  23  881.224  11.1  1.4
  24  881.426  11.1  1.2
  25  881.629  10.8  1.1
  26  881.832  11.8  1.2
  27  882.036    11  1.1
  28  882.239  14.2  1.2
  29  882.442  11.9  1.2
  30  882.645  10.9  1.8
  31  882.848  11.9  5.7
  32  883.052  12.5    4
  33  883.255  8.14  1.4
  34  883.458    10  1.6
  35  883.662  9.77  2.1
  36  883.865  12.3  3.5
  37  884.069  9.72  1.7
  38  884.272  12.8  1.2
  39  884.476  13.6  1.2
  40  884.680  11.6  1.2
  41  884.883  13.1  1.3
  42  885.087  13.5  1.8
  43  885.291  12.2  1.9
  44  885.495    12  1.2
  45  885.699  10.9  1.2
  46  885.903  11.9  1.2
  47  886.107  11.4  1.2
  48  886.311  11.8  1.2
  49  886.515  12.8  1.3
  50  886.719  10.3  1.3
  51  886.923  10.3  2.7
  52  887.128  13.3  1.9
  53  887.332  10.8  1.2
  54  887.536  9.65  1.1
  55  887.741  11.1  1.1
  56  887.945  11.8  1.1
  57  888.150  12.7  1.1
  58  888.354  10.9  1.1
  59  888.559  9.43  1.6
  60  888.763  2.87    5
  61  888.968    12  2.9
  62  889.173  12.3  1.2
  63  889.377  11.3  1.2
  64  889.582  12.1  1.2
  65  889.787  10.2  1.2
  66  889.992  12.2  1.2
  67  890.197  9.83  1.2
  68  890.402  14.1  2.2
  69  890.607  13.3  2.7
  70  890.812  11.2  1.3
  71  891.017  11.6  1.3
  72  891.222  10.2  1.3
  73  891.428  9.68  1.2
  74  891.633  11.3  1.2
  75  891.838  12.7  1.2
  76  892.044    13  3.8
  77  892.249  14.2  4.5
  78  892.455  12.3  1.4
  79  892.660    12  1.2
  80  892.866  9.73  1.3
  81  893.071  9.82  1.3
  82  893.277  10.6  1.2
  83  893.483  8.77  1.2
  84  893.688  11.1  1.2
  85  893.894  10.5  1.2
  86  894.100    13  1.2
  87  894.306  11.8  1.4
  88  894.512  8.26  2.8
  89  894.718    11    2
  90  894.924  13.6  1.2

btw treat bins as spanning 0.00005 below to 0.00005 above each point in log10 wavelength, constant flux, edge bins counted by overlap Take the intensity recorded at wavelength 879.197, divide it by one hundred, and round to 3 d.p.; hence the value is 0.098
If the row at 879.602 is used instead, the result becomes 0.127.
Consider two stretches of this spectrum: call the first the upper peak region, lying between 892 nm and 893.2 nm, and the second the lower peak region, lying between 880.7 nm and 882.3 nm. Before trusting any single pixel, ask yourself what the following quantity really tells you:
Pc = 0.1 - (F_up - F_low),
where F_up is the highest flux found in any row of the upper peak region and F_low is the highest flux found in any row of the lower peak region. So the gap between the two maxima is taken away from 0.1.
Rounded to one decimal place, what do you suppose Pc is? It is 0.1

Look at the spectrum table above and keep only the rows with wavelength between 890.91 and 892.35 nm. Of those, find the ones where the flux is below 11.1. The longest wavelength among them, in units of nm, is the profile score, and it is 891.428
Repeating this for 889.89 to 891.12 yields 890.197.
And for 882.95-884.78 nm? 884.069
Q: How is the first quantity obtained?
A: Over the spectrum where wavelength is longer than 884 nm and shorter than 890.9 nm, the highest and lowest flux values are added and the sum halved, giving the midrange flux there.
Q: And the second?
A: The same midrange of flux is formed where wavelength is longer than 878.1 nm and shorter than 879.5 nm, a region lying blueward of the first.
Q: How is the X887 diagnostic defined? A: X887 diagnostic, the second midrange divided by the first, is 1.32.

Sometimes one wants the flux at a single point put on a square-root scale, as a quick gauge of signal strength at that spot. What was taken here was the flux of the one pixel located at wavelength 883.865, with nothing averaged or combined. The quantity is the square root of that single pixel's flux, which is 3.51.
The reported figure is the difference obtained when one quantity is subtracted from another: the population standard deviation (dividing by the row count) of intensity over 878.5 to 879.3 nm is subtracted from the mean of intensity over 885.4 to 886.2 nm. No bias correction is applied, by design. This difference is 10.6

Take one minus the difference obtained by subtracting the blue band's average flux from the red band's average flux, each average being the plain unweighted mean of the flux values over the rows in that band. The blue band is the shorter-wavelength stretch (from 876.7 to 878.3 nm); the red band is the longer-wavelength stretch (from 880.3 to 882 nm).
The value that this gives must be 1.58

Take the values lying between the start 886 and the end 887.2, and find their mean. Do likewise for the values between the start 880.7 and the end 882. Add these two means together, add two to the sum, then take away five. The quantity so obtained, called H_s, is 20.2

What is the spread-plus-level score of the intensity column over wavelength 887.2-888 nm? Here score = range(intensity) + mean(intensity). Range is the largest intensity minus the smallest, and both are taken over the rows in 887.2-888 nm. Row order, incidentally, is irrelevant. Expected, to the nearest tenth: 13.0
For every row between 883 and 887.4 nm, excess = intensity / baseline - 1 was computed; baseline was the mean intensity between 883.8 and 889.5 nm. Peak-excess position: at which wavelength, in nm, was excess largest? 884.476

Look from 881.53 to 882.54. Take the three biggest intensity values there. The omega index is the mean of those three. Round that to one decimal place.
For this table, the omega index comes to 12.6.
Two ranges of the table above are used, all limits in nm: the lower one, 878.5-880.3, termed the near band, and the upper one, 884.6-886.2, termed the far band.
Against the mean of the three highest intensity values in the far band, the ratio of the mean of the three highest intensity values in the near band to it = 0.99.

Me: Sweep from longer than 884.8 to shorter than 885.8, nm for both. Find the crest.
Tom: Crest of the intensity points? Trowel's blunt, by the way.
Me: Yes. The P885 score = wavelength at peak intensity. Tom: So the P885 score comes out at 885.087 nm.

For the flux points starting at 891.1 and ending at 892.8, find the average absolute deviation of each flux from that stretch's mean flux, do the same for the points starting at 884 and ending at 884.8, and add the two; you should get 2.42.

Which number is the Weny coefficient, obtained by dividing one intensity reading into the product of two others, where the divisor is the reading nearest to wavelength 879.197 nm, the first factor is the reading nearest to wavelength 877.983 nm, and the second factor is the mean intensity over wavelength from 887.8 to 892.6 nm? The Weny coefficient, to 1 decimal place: 6.1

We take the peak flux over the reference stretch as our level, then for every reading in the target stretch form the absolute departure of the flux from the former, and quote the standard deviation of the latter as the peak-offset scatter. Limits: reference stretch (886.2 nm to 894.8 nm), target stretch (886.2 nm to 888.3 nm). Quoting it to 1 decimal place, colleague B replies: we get 1.2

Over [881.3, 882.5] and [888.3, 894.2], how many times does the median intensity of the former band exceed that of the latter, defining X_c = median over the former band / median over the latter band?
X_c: 1.01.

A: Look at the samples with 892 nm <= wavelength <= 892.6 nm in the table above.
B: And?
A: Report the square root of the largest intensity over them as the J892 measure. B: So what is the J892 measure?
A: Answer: 3.77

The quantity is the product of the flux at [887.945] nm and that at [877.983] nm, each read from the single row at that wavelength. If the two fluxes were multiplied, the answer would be 62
